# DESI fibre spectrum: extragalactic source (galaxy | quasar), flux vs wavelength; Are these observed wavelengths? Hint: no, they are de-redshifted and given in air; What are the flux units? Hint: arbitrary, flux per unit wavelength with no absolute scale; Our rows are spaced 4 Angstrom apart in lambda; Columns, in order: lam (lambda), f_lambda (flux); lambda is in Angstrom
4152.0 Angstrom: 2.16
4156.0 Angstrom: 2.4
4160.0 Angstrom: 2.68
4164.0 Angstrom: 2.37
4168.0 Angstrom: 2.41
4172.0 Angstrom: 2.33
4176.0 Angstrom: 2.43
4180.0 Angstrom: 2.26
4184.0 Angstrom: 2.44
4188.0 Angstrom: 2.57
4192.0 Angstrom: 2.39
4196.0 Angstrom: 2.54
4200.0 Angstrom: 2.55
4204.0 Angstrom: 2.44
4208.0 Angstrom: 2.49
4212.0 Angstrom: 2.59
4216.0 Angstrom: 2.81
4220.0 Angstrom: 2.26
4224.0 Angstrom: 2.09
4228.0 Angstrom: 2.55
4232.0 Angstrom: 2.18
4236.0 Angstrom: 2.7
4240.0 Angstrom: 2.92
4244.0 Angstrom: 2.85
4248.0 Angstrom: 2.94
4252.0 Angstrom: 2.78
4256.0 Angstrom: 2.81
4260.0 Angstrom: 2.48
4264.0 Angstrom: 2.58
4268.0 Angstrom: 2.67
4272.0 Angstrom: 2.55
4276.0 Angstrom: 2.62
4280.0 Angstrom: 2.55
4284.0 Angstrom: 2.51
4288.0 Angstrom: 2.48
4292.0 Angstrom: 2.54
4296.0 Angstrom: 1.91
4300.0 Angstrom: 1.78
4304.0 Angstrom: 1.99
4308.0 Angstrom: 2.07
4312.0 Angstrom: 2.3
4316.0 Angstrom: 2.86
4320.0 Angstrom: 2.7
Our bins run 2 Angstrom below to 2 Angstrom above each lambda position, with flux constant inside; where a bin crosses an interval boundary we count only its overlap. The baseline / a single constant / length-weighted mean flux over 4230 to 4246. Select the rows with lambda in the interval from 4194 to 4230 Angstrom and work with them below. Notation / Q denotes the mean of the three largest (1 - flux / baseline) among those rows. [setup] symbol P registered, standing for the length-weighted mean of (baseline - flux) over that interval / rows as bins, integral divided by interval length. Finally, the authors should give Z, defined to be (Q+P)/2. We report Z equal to 0.17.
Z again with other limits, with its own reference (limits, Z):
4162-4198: 0.19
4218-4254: 0.13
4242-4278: 0.01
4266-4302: 0.24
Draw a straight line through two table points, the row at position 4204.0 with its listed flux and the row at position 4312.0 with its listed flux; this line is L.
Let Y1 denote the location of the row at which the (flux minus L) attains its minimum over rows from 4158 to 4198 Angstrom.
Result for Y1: 4180.0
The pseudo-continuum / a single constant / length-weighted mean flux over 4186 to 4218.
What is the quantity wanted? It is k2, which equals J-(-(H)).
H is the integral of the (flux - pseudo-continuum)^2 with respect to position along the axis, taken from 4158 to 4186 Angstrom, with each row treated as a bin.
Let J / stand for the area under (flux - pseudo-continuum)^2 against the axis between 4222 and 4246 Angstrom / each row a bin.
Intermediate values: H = 0.89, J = 2.4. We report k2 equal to 3.3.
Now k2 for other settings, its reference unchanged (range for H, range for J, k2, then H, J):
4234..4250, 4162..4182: 2.4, 1.63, 0.8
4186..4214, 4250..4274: 0.7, 0.17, 0.6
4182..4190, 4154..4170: 0.4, 0.05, 0.4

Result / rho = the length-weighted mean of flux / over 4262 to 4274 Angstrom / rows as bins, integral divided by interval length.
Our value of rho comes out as 2.60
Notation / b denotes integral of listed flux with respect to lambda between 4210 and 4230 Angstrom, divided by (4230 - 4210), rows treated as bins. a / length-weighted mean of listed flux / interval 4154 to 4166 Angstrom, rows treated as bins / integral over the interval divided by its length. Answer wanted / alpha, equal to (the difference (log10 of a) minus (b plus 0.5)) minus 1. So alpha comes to -3.56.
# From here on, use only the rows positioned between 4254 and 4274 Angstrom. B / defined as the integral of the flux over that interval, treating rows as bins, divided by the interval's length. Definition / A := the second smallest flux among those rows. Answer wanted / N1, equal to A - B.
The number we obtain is -0.07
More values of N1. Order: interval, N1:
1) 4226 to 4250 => -0.14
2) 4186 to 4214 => -0.07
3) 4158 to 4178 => -0.07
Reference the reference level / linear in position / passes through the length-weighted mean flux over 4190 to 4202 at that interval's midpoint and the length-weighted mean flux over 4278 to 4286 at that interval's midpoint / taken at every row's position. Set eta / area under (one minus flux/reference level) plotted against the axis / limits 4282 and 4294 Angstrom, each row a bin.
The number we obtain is 0.1 Angstrom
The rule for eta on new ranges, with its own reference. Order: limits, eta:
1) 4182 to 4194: 0.1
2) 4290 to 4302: 2.2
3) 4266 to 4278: -0.4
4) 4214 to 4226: 0.6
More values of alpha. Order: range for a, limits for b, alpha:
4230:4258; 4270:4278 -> -3.65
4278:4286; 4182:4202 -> -3.59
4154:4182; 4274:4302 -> -3.46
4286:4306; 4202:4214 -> -3.68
